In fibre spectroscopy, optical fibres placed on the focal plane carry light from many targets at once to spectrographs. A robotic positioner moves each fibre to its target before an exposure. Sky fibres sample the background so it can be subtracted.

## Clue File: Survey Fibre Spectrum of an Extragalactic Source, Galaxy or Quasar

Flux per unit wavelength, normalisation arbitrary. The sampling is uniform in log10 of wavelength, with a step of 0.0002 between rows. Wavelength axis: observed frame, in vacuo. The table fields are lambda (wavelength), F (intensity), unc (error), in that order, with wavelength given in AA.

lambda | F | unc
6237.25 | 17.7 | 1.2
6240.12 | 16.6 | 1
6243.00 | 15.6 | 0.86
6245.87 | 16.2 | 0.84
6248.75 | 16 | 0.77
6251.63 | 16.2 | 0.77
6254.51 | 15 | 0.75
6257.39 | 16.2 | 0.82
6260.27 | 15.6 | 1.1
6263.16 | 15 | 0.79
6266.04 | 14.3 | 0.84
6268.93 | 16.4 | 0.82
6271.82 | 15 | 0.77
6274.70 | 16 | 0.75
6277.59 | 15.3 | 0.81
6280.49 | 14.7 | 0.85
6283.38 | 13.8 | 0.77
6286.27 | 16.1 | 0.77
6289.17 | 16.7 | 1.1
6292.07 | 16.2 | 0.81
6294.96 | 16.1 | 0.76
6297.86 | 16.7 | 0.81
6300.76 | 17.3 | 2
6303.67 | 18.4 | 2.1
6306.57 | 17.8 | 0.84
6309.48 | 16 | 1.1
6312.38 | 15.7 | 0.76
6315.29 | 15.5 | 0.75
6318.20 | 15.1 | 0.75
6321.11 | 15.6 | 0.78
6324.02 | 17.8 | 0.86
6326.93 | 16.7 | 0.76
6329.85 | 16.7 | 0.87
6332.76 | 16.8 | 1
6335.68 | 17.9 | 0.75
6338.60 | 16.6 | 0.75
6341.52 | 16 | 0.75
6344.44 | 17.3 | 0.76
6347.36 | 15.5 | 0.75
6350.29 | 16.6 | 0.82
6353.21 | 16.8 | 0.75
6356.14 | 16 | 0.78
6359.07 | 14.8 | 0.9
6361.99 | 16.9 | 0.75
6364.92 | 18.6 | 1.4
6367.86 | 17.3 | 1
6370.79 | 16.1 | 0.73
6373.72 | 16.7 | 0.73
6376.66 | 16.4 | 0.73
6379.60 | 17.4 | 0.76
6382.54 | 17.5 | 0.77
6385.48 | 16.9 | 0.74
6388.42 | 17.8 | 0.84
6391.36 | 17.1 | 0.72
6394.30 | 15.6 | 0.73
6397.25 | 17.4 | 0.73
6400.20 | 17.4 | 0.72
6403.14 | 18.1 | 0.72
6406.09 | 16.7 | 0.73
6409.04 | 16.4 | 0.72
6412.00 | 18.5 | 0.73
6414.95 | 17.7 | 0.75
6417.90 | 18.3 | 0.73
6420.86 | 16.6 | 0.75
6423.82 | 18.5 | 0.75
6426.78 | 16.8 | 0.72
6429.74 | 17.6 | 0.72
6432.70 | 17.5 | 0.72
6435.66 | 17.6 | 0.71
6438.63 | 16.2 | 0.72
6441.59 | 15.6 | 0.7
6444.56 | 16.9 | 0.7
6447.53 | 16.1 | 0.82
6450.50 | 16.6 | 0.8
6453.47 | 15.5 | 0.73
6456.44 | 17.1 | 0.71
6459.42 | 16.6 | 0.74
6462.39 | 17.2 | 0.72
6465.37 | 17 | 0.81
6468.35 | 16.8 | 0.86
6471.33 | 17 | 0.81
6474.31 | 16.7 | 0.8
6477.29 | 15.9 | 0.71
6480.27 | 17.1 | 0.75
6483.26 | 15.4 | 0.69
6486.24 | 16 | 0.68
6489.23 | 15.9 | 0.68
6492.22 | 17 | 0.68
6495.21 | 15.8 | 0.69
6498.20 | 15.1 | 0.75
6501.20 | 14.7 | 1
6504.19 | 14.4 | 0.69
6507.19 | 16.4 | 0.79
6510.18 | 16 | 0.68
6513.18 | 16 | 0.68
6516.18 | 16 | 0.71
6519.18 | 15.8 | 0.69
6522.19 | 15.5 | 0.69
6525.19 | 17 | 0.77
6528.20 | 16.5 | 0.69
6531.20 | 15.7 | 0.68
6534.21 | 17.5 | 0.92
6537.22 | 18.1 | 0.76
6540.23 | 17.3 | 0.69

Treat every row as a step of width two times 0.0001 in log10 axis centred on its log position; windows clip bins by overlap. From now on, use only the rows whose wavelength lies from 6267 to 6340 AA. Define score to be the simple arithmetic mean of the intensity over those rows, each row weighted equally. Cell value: 16.3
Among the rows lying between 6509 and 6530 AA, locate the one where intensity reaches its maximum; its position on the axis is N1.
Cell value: 6525.19 AA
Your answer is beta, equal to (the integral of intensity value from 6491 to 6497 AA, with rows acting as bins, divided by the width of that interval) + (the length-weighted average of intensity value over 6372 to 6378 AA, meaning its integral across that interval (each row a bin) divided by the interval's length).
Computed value 32.8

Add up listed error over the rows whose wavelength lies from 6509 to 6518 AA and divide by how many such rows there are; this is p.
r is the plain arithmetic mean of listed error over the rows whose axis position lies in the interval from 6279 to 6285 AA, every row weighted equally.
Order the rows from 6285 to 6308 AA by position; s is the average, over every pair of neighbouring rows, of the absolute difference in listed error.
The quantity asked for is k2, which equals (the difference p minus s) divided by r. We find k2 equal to 0.28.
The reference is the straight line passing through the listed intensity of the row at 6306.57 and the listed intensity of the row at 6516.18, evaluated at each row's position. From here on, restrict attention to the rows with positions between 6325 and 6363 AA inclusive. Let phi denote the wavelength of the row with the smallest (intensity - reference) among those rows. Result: 6359.07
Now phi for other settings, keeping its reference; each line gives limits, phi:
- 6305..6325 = 6318.20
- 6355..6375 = 6359.07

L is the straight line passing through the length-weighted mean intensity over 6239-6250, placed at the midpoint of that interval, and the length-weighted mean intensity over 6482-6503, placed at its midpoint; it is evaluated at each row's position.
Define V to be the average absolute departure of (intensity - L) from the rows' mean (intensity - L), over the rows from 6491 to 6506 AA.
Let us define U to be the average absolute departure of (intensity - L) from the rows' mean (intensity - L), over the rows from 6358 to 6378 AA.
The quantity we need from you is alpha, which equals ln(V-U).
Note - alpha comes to -4.8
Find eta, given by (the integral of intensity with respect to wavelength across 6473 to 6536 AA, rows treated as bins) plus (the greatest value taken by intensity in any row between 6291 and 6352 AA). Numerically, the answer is 1028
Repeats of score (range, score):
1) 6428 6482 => 16.7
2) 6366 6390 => 17.0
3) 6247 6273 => 15.5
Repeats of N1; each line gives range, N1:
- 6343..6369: 6364.92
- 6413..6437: 6423.82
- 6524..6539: 6537.22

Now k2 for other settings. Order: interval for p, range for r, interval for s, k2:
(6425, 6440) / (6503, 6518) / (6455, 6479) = 0.94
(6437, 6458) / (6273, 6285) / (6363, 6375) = 0.65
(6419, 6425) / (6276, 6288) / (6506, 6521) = 0.89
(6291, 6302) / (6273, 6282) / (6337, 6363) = 1.29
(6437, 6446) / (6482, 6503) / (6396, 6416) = 0.94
